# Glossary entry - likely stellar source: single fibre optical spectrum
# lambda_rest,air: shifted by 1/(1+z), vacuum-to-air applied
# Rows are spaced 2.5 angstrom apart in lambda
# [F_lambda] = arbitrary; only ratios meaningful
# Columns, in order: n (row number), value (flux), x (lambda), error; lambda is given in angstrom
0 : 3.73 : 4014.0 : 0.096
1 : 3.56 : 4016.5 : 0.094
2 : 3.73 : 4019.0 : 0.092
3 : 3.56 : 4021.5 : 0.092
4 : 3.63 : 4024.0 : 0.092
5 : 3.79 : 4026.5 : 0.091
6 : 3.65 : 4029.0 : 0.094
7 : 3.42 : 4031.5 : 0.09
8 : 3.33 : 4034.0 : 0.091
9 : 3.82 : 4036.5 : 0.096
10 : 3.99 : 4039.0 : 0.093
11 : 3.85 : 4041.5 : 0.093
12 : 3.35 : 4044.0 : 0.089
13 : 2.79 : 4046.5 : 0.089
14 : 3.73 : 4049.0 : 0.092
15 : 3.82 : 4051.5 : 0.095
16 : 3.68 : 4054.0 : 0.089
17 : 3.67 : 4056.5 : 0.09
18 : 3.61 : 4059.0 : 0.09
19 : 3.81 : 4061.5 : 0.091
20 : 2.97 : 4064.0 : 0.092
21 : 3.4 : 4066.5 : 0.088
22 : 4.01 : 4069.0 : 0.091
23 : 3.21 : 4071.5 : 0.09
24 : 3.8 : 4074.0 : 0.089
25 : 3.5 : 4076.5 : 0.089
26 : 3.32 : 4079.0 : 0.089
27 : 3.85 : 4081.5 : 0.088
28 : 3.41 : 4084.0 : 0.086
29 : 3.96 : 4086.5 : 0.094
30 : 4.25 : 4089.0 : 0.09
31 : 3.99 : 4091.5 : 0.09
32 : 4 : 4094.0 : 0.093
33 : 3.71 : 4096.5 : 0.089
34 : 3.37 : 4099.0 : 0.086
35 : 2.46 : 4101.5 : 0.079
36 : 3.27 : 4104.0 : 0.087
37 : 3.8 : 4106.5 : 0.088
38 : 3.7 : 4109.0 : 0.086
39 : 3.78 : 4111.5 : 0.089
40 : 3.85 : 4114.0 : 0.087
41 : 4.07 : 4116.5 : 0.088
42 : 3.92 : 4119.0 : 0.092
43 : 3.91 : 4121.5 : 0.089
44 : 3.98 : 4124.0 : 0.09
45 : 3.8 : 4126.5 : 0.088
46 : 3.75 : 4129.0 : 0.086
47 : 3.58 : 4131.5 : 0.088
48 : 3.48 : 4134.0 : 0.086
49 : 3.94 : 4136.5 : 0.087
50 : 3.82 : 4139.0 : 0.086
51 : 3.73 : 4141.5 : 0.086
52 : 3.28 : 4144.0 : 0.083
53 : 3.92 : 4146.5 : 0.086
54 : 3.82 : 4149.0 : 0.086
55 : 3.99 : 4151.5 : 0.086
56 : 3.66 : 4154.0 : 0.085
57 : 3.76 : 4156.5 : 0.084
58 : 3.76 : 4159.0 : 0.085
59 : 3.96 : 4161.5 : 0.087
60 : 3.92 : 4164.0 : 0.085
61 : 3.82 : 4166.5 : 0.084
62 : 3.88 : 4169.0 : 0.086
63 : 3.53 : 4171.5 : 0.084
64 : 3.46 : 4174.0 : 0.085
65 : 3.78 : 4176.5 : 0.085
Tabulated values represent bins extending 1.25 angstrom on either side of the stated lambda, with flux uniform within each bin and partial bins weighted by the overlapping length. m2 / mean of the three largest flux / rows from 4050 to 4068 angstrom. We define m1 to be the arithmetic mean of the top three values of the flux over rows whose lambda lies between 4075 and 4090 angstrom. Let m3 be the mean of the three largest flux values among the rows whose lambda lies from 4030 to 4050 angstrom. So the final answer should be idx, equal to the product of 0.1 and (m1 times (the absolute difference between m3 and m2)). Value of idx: 0.047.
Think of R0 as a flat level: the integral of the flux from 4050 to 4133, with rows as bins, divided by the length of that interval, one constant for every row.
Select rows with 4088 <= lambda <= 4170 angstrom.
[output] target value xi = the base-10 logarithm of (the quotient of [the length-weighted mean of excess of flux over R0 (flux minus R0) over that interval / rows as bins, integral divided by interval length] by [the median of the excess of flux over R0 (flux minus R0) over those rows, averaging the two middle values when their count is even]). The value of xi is -0.26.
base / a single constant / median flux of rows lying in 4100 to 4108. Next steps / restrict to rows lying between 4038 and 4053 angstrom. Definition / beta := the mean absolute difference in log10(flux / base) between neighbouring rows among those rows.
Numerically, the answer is 0.058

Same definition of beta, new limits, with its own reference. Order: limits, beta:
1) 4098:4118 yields 0.054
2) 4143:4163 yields 0.026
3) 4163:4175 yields 0.017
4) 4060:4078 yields 0.074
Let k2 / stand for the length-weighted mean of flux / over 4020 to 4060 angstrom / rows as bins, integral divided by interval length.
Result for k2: 3.61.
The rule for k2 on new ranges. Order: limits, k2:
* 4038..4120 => 3.63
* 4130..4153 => 3.73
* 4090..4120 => 3.66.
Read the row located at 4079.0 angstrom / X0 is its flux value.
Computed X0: 3.32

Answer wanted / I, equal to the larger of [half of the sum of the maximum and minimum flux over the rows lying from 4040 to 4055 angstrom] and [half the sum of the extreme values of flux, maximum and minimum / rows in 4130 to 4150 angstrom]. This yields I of 3.61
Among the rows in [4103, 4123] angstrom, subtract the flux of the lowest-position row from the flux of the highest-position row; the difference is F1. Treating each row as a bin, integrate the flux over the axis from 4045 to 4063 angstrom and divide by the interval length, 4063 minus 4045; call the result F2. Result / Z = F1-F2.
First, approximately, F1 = 0.64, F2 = 3.58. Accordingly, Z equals -2.94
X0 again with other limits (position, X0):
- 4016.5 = 3.56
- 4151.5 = 3.99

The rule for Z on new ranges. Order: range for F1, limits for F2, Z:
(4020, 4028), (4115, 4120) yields -3.76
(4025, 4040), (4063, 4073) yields -3.22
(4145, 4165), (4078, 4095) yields -3.83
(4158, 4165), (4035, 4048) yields -3.40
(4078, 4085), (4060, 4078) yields -3.44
